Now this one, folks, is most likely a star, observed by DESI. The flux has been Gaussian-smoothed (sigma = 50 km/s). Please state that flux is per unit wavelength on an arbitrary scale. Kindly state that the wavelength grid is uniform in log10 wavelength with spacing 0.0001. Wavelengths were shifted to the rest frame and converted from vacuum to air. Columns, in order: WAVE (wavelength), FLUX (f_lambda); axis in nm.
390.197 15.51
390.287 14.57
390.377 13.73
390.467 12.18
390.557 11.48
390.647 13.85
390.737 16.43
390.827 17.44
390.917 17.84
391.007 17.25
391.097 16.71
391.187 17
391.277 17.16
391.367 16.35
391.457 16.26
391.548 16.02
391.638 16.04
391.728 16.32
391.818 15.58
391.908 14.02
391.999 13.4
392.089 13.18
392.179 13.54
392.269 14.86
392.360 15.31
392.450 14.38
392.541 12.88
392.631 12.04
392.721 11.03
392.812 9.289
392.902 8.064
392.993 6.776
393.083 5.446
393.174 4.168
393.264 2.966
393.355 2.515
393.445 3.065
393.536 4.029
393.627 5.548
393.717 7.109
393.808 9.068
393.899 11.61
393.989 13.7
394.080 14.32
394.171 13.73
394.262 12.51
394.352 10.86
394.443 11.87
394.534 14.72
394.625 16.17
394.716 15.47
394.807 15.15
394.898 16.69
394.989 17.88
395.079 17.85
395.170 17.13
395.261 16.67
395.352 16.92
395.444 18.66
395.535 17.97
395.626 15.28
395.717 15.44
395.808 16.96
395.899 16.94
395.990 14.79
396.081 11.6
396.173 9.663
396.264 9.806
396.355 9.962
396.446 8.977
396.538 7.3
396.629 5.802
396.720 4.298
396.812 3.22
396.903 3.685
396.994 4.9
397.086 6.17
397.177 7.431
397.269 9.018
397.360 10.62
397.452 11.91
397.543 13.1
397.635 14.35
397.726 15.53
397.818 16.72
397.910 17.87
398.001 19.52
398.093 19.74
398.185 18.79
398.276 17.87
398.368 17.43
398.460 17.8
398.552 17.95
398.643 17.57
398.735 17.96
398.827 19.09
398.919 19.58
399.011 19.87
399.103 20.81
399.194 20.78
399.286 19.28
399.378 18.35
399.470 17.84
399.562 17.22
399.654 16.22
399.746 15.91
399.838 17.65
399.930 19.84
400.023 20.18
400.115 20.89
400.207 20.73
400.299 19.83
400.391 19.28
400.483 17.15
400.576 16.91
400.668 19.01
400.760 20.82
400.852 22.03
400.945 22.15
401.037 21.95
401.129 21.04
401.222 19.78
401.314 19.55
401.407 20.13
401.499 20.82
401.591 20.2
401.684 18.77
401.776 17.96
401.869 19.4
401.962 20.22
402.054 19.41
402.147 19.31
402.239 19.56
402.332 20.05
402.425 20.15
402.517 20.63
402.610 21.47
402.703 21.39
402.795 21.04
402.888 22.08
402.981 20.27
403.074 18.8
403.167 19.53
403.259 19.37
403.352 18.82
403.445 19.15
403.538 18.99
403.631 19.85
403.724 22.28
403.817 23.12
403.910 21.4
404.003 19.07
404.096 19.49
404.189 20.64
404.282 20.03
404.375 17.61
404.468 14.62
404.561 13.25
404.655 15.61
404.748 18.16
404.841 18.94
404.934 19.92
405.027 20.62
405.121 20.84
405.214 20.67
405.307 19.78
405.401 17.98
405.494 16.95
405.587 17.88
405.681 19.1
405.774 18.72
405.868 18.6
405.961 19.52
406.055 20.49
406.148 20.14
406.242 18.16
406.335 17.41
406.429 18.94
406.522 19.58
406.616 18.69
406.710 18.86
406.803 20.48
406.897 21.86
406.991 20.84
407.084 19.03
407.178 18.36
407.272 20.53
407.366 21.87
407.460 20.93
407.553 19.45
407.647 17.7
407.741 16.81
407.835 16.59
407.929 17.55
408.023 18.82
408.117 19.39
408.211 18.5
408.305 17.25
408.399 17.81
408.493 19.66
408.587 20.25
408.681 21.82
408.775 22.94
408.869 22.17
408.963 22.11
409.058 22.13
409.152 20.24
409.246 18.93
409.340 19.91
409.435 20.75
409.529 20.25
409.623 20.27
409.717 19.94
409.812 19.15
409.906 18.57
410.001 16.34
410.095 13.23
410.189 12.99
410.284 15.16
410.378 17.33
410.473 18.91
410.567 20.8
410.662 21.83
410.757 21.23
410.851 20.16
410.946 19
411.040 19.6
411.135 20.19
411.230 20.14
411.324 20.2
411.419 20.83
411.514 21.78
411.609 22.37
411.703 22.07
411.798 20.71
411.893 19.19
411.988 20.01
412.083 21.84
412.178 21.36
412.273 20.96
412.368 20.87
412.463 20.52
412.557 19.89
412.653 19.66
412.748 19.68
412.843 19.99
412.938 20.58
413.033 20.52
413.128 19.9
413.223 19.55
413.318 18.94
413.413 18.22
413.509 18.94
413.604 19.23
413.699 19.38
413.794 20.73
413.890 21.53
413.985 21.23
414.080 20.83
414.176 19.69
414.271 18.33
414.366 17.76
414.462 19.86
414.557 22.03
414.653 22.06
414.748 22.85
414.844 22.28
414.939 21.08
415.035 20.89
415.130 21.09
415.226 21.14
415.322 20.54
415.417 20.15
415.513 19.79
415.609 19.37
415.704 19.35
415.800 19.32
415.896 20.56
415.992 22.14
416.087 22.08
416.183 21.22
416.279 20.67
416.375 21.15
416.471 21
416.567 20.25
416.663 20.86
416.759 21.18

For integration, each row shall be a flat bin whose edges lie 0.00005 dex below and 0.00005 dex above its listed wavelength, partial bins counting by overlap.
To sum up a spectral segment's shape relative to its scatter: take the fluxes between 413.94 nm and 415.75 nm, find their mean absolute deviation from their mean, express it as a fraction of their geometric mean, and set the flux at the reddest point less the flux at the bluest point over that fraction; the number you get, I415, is -36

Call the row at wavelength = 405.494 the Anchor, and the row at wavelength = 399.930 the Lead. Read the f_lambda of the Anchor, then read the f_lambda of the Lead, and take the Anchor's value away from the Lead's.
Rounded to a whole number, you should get 3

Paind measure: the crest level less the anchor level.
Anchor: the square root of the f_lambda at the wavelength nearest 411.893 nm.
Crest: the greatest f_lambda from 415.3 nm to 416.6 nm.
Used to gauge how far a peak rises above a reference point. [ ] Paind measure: 17.8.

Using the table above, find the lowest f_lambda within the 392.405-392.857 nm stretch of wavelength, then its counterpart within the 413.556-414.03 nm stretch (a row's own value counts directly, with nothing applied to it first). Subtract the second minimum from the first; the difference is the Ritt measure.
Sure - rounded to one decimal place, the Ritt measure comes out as -9.9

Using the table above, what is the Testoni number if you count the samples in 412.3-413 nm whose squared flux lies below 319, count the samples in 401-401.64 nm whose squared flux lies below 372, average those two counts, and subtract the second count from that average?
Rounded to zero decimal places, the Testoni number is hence 0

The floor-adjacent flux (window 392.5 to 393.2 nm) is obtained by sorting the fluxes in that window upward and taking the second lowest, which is 5.446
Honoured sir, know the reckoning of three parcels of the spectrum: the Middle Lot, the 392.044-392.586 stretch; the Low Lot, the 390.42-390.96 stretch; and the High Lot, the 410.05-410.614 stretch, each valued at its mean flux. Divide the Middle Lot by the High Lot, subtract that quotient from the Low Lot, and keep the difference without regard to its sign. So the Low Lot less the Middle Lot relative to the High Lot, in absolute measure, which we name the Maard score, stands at 14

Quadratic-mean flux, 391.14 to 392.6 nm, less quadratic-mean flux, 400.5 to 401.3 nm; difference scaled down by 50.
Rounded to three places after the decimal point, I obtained -0.107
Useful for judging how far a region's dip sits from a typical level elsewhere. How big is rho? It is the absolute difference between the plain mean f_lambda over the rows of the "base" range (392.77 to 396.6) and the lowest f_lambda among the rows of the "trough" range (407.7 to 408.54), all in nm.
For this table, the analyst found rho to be 4.8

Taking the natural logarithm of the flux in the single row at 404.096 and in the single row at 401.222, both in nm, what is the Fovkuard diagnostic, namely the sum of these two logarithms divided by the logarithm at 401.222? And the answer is 2.00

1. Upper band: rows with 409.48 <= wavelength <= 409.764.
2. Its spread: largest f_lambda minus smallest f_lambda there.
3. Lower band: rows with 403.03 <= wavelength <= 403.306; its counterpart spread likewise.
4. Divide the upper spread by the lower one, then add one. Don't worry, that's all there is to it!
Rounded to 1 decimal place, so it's 1.5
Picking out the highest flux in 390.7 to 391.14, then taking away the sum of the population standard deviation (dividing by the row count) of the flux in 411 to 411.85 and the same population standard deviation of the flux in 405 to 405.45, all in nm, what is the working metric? 15.9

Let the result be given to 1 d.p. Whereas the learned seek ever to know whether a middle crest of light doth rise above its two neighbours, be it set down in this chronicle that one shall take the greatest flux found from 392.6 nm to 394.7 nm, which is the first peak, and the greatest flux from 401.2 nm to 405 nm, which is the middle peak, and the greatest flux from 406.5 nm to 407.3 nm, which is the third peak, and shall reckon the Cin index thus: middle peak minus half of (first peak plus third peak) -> 4.1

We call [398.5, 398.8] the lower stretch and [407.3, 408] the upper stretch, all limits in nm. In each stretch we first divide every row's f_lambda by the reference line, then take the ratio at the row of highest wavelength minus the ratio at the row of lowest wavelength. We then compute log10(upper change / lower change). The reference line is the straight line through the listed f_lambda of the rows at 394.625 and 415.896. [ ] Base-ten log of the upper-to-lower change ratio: 2.13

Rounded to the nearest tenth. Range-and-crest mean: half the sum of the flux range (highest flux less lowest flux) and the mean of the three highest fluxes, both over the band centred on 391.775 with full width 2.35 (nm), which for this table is 13.6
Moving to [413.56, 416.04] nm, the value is 13.8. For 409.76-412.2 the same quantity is 15.7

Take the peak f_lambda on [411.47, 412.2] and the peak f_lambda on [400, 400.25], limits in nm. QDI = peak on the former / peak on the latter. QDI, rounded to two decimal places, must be 1.07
